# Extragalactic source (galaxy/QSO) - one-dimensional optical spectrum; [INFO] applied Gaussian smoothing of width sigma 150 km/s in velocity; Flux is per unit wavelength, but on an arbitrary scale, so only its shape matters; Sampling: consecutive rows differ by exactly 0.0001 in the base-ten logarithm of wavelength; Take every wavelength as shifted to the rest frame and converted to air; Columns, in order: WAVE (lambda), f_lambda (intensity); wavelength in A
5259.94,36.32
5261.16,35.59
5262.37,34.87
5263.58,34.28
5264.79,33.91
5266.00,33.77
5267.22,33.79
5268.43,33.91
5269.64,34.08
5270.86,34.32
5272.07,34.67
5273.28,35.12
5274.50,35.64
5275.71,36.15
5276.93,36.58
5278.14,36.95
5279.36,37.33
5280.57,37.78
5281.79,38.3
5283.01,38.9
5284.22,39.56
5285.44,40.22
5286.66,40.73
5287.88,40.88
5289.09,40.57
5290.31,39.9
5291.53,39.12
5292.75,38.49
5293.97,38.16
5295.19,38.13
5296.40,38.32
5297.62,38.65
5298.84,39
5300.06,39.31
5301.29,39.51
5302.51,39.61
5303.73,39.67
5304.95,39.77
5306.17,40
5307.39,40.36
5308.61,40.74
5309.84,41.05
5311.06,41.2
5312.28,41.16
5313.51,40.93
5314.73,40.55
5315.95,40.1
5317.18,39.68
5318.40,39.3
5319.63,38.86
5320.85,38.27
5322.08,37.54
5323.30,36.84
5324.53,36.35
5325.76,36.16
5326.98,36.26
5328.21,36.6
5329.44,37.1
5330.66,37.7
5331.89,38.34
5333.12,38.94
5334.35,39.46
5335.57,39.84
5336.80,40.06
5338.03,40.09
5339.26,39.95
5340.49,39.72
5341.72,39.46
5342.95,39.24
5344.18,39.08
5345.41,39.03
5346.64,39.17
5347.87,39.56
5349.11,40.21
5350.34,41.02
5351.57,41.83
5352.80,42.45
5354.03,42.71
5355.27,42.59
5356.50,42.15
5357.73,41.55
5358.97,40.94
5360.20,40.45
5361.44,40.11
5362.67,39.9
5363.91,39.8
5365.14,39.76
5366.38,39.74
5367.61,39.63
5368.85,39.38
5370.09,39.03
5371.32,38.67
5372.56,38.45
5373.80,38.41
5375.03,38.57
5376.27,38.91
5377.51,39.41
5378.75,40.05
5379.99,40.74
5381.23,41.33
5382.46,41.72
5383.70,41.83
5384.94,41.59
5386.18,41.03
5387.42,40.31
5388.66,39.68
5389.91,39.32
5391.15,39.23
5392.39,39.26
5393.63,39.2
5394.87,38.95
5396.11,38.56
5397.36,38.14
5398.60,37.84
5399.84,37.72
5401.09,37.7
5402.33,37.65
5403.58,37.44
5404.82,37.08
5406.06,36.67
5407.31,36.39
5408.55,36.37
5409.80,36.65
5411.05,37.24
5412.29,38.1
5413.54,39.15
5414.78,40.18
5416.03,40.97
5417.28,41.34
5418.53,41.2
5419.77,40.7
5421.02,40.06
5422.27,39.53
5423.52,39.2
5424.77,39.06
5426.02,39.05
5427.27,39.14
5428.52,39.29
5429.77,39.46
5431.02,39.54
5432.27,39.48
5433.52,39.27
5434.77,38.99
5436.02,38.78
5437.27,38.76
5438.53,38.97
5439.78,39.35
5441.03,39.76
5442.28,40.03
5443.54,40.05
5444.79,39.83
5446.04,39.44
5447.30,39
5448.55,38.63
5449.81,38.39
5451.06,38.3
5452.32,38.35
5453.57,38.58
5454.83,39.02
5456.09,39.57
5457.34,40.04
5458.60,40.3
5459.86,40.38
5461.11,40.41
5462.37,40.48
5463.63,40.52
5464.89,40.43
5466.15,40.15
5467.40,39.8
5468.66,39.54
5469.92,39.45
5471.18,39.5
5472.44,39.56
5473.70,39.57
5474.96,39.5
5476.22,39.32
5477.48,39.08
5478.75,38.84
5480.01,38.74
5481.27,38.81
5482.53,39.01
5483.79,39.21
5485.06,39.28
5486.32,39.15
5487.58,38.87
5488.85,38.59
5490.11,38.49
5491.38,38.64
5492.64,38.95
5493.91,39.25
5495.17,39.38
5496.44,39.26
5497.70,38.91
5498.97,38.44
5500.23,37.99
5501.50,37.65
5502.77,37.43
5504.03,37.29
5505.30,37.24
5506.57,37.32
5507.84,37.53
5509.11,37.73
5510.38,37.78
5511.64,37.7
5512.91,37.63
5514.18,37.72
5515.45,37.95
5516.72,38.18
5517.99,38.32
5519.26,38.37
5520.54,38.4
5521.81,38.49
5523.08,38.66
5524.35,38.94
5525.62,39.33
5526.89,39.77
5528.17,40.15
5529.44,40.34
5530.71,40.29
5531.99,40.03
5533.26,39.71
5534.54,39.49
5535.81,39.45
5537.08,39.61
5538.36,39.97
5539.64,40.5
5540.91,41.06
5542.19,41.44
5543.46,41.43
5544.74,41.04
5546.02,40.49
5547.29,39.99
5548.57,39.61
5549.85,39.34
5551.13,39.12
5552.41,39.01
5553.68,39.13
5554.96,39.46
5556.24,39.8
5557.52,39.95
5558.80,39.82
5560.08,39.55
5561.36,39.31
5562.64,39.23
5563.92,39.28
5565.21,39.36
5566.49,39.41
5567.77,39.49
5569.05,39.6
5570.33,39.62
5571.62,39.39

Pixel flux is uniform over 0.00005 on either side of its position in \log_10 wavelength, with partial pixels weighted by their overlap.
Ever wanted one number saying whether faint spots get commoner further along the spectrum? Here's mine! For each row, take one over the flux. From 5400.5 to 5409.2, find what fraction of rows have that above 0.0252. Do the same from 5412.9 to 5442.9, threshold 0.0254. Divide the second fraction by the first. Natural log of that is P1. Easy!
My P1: -0.7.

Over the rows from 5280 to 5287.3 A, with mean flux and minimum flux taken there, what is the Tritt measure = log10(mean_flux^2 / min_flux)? 1.61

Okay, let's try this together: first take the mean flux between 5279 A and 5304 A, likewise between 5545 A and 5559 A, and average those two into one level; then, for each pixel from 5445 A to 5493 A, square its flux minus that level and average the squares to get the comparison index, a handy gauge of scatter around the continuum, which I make 0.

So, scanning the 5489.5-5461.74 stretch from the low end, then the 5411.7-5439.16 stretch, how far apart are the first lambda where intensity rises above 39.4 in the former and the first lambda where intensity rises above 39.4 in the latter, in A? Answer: 47.6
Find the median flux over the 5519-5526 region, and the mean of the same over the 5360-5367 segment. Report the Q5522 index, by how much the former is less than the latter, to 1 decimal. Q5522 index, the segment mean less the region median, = 1.4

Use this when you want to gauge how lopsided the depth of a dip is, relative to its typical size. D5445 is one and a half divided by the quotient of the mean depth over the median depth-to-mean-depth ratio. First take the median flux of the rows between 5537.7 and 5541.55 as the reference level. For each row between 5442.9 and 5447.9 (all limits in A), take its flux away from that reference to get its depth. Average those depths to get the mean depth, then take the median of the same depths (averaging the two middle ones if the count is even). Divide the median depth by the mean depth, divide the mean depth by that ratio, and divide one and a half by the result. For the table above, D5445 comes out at 1.5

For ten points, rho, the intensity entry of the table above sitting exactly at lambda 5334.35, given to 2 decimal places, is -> 39.46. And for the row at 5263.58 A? 34.28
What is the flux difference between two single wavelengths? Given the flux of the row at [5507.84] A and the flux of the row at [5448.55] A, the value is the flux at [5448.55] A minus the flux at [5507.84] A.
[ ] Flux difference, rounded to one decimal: 1.1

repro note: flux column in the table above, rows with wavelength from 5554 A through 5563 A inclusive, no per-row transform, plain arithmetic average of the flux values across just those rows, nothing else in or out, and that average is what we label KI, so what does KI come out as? 39.6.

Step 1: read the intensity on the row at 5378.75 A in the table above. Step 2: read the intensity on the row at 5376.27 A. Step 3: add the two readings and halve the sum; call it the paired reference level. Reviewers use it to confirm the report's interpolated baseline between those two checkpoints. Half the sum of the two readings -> 39.5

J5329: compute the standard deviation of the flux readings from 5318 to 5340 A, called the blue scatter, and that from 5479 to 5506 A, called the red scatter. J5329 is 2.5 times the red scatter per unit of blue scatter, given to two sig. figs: 1.2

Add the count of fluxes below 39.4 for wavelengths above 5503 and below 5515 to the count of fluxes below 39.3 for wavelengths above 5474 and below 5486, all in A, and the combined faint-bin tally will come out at 16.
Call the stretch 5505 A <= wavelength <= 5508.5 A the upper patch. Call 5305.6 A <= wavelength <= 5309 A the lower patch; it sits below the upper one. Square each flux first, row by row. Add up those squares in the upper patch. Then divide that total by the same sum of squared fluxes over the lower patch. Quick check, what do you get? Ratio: 0.86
